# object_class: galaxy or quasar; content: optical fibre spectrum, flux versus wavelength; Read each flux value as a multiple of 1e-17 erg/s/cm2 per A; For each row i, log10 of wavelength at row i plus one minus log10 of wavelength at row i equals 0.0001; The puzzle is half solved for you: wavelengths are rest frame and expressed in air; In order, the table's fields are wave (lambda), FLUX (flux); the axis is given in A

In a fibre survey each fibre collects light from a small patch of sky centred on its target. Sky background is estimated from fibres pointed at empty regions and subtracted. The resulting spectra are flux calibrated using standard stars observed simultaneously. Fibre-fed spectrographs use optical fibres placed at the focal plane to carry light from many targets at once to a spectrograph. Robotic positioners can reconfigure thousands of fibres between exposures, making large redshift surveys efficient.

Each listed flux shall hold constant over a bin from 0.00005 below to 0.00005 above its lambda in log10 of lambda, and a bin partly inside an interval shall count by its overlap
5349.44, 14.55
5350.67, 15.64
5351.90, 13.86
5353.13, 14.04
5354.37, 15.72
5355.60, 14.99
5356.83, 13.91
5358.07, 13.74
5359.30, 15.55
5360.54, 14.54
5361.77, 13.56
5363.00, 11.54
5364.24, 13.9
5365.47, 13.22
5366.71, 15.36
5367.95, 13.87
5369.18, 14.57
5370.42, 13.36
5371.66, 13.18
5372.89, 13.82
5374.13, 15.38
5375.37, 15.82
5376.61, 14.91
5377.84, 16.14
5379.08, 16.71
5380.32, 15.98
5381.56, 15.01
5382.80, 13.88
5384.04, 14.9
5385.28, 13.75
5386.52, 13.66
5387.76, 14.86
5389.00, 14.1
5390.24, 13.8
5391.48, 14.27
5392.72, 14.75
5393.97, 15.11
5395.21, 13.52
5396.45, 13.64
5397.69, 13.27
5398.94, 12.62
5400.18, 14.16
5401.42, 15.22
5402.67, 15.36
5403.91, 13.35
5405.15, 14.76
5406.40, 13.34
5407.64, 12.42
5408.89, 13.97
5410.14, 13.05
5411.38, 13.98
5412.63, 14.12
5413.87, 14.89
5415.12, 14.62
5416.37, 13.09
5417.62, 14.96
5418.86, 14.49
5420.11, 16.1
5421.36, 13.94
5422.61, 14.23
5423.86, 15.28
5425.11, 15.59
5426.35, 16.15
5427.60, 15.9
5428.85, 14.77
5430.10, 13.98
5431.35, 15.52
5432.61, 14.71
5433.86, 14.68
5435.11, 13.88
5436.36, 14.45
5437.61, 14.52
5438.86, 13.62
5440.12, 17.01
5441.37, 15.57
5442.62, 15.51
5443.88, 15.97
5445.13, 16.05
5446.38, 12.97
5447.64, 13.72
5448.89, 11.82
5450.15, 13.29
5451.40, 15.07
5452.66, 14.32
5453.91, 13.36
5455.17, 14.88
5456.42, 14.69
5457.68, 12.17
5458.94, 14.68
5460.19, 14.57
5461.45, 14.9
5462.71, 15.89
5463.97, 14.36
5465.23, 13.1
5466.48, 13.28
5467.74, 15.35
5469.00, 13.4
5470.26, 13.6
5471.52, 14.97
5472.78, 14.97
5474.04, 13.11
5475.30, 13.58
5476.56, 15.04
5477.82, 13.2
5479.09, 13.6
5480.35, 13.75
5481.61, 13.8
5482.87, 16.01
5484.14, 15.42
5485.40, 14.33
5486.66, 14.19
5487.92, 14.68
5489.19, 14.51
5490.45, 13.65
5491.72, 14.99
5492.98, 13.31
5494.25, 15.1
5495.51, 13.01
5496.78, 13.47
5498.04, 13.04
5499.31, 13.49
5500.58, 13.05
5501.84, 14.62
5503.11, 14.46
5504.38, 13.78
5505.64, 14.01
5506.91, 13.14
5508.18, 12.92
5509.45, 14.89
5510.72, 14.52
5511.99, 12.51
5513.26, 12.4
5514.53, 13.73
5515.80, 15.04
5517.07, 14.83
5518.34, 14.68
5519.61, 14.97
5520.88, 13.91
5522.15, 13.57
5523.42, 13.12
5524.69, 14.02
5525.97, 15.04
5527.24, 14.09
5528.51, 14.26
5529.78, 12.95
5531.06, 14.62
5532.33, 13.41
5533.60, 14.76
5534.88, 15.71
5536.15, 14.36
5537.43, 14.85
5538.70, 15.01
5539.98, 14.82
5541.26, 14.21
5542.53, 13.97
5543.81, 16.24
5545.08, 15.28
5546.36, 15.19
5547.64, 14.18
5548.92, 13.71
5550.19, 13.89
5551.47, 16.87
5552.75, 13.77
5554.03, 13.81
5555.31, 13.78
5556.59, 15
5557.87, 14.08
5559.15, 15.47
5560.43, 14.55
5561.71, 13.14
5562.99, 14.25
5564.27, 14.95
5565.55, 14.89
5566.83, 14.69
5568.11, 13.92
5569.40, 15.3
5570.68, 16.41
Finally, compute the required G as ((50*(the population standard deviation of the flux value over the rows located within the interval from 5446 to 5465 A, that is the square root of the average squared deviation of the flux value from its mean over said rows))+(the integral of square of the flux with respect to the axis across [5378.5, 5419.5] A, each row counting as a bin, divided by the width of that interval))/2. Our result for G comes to 129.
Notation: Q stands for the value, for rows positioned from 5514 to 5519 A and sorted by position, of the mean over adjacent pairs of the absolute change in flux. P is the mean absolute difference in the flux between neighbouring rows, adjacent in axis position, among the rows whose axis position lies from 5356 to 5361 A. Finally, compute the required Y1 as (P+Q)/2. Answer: 0.8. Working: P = 1.00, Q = 0.56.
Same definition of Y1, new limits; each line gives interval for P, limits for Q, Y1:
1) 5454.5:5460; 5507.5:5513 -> 1.6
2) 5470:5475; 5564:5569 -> 0.7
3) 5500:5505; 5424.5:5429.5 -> 0.7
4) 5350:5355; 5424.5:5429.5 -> 0.9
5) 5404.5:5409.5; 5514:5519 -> 0.9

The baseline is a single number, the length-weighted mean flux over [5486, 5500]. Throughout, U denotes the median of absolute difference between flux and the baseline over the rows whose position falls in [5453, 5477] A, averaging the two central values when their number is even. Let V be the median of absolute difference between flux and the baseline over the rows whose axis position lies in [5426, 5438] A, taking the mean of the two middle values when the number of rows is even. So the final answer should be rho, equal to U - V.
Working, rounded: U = 0.83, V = 0.75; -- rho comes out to 0.08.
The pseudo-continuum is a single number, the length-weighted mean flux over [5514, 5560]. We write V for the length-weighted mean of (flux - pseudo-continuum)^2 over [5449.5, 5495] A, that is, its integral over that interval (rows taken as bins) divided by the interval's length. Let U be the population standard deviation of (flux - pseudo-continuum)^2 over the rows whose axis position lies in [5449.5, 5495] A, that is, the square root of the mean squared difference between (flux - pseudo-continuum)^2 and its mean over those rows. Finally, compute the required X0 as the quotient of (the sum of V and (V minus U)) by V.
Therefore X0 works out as 0.79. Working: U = 1.01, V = 0.8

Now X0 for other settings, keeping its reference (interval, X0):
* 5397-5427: 0.91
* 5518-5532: 0.75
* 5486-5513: 0.96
